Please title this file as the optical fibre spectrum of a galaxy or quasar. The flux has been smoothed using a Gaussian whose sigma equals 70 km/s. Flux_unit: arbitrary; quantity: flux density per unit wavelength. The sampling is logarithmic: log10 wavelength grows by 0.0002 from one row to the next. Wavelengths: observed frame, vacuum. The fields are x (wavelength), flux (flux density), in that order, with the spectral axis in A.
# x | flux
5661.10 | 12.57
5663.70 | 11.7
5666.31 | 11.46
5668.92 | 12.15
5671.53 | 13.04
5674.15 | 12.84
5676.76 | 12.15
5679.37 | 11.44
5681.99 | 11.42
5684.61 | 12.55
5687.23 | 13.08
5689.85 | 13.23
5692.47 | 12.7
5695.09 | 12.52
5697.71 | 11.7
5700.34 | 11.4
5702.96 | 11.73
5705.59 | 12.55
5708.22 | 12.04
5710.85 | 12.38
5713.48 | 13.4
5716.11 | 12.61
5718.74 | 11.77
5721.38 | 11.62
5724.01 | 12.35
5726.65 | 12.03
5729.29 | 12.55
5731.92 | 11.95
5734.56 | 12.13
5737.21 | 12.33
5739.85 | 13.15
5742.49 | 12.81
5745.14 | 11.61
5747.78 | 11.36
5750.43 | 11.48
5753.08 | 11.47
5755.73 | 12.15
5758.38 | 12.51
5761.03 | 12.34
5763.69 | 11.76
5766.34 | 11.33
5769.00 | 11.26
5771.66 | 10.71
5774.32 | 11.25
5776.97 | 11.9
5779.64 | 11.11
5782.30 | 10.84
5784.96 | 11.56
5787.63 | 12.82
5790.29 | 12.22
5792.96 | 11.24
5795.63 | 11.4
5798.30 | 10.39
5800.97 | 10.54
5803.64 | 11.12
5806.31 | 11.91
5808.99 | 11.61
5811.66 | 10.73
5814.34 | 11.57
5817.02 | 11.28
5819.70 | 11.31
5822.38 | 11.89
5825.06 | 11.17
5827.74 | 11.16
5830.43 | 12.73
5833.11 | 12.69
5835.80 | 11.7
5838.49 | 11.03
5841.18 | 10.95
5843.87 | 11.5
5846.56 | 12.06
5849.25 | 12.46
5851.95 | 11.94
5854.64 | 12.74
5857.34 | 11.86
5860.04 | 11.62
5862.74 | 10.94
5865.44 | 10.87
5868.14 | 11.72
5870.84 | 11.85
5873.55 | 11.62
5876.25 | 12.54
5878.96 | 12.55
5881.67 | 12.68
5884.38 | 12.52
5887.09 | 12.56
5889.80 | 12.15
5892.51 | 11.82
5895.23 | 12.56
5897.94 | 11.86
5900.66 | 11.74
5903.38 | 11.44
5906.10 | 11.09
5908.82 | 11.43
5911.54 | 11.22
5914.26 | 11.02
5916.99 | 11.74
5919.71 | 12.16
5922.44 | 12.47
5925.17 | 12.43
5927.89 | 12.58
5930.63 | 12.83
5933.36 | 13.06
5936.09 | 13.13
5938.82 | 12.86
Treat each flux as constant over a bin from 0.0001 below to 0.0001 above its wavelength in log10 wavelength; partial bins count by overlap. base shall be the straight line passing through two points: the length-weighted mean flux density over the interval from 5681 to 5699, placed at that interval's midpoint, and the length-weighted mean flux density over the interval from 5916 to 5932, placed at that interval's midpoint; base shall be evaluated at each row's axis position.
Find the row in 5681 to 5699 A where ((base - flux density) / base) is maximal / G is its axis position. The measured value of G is 5681.99 A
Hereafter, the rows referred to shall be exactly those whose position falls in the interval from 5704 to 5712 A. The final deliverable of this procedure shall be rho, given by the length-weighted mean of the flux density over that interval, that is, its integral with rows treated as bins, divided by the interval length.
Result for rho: 12.3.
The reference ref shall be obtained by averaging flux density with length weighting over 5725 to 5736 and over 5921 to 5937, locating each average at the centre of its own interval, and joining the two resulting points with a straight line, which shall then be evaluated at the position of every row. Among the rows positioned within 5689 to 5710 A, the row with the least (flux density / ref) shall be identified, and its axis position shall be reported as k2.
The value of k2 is 5700.34 A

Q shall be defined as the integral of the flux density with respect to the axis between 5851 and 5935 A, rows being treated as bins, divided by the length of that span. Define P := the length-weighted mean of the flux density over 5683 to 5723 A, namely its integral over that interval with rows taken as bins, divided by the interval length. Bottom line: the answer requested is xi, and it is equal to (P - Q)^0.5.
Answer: 0.59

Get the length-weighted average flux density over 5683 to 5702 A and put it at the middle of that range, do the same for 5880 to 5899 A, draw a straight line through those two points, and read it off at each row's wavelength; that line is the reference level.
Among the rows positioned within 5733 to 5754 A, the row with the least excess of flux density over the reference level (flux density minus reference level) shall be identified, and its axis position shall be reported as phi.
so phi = 5747.78 A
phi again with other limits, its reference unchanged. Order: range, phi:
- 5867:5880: 5873.55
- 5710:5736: 5721.38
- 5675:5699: 5681.99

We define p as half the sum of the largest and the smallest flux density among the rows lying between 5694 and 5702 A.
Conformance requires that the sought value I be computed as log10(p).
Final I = 1.08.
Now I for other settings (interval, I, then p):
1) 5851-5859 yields 1.09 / 12.3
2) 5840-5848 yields 1.06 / 11.5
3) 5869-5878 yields 1.08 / 12.1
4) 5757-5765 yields 1.08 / 12.1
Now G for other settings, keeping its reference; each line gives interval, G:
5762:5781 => 5771.66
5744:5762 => 5747.78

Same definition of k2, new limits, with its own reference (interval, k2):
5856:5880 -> 5865.44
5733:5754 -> 5747.78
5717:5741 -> 5721.38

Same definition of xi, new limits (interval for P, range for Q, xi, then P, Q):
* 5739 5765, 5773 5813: 0.82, 12.0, 11.4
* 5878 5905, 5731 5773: 0.53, 12.2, 11.9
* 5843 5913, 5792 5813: 0.88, 11.9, 11.1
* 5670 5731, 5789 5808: 1.02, 12.3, 11.3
